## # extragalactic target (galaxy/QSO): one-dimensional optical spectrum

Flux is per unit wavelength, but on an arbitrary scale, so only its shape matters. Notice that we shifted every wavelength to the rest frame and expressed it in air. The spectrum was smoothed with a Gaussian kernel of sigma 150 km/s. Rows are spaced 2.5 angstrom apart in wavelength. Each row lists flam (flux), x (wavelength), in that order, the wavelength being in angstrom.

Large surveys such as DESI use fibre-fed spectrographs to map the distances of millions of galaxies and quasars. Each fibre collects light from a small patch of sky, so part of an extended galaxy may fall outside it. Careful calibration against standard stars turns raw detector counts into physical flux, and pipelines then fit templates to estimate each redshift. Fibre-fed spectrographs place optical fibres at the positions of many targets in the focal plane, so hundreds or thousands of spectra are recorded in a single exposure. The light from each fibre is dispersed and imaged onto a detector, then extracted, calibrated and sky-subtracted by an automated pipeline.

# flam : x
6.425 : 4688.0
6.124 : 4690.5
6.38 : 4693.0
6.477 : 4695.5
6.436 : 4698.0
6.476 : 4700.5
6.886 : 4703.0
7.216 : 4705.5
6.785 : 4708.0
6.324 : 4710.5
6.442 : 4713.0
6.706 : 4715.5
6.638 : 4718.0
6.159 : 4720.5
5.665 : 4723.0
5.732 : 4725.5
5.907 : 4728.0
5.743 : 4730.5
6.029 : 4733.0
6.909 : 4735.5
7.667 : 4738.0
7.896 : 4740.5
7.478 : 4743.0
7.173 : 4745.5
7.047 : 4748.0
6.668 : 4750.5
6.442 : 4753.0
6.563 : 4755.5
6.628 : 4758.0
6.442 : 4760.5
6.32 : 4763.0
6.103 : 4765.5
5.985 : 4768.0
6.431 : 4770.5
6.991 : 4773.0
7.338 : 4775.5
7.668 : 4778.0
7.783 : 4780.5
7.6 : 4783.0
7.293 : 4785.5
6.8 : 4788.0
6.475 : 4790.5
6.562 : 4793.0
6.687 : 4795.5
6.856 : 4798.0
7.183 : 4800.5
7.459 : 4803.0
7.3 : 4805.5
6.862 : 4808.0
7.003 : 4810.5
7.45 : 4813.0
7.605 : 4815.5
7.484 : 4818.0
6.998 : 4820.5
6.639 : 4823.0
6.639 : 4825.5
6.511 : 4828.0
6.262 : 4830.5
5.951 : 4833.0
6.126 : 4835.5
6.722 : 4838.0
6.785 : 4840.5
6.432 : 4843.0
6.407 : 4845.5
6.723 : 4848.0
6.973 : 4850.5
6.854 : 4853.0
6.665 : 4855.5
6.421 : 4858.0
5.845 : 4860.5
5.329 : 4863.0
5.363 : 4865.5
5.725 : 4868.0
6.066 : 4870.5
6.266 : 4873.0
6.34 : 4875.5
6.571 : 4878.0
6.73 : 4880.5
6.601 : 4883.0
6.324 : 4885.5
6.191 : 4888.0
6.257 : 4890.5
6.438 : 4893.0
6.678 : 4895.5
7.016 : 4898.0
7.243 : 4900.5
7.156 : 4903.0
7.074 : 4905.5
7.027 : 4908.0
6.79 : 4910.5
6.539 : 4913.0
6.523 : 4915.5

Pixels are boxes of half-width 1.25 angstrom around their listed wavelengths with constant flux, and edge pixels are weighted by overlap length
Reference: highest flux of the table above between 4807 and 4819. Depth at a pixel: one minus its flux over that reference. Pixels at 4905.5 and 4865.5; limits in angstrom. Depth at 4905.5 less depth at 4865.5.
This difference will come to -0.2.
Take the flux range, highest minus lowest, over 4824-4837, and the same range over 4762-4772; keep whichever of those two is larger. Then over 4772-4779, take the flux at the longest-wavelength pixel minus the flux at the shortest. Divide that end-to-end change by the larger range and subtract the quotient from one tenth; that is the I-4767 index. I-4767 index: -0.88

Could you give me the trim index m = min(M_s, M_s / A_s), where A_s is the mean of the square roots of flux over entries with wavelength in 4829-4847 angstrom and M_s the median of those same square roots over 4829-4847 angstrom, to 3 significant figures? 1.00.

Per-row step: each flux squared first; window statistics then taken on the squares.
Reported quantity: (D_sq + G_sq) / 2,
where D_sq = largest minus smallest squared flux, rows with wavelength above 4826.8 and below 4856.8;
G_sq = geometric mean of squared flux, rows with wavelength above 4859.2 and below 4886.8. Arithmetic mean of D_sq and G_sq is 25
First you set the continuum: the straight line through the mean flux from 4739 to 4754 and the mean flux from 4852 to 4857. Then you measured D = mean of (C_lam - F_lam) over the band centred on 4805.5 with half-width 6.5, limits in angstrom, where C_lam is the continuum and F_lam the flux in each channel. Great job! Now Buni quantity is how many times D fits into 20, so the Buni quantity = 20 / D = -83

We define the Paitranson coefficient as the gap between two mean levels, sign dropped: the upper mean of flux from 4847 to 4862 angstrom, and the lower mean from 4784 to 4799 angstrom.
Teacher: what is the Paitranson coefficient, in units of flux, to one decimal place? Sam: 0.2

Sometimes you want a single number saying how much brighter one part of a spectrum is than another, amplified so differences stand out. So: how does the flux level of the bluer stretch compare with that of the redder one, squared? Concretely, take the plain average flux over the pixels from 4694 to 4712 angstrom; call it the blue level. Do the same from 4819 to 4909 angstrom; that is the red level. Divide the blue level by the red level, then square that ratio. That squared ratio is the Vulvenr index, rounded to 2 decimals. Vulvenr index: 1.05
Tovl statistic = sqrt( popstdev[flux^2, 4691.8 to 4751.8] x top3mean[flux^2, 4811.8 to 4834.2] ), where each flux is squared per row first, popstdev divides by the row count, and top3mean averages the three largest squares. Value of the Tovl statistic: 21.1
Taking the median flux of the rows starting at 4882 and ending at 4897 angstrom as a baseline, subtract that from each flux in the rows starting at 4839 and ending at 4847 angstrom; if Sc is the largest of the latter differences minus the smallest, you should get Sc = 0.38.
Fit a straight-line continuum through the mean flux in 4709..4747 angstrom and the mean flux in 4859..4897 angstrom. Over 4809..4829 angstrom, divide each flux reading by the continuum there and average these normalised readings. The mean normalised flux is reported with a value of 1.11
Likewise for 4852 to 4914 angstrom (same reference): 1.05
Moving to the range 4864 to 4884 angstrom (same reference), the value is 1.00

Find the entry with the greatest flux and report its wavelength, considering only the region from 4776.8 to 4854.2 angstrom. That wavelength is 4780.5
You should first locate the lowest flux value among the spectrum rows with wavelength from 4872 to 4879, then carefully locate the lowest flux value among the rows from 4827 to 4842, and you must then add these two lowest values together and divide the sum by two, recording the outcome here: 6.11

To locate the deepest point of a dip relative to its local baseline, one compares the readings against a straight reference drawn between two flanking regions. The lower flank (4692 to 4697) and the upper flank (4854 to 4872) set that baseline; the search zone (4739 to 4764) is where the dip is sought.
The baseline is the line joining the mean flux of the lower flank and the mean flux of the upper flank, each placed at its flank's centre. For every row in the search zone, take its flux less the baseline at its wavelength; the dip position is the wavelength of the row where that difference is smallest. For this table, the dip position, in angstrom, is 4763.0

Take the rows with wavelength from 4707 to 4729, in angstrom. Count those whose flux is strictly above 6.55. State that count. 3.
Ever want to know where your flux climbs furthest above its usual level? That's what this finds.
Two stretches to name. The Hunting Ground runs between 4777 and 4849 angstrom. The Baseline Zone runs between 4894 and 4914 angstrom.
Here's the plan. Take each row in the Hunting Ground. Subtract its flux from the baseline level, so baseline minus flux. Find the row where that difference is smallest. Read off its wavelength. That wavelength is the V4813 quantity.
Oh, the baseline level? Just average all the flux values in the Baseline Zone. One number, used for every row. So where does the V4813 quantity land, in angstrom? 4780.5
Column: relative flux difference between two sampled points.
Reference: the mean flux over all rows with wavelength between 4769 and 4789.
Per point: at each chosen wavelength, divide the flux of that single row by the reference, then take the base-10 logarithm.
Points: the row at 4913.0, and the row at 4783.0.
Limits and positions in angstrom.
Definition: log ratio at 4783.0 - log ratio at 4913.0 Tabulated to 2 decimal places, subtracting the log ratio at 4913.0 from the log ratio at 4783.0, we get 0.07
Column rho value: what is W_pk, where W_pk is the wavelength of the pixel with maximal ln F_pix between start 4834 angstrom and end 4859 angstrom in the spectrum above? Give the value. 4850.5 angstrom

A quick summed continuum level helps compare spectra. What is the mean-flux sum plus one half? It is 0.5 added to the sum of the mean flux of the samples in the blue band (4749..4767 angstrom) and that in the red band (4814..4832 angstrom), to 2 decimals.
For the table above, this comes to 13.83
